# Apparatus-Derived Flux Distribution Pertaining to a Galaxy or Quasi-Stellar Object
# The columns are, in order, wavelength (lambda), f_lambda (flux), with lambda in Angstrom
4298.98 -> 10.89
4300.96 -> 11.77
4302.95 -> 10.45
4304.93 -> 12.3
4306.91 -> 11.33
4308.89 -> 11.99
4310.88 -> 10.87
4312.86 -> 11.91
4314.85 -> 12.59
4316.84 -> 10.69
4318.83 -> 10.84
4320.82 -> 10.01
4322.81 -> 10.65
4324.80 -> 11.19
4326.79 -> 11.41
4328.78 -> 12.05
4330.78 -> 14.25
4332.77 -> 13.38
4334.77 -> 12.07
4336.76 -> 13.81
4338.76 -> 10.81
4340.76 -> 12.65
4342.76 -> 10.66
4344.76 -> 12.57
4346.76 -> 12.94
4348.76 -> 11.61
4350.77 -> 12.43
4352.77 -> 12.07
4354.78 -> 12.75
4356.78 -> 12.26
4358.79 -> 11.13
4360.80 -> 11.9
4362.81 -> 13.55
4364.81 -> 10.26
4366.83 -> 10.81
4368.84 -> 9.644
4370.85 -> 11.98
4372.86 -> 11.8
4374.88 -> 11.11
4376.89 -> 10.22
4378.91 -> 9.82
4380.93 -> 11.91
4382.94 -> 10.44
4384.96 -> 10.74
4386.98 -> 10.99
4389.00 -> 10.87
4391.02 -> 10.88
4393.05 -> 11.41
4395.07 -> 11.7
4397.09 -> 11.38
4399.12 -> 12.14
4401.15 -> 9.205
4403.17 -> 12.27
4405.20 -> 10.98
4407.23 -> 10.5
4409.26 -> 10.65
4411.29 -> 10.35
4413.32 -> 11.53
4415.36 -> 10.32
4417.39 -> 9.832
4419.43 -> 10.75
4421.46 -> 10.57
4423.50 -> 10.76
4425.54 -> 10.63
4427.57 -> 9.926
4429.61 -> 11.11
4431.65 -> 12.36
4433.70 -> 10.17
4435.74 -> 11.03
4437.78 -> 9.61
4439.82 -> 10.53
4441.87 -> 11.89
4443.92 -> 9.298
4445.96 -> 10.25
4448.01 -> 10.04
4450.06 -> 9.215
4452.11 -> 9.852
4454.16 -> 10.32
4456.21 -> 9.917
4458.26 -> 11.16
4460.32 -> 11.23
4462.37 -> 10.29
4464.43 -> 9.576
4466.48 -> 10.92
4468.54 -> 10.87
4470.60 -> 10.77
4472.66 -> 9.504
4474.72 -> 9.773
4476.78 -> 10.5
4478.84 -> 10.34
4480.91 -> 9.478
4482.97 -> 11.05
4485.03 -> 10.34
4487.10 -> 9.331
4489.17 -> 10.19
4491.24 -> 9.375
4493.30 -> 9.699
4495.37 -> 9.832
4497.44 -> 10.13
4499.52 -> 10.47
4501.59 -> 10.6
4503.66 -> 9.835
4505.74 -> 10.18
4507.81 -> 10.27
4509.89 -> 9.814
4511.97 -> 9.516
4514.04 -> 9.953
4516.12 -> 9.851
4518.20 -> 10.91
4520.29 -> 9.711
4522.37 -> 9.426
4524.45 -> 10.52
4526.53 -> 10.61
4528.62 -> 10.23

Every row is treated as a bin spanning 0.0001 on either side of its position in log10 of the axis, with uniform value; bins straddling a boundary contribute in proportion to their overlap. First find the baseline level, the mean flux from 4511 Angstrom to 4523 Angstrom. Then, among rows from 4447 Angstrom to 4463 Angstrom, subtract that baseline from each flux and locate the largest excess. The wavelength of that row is 4460.32 Angstrom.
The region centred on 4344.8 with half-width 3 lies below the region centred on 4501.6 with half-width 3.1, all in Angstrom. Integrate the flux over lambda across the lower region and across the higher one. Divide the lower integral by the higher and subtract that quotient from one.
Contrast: -0.13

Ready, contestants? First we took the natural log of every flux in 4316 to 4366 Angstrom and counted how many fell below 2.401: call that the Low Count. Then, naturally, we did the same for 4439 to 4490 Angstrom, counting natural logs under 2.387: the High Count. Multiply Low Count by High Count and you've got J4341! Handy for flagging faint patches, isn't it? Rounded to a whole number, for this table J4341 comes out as 140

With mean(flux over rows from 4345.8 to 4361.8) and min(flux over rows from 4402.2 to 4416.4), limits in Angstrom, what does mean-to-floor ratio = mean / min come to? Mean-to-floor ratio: 1.18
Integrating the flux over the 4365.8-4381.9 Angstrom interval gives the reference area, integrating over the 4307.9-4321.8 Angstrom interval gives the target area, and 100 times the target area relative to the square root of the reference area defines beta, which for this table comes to 1182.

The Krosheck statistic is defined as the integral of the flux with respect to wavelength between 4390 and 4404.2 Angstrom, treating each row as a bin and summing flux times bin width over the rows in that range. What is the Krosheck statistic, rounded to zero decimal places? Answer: 160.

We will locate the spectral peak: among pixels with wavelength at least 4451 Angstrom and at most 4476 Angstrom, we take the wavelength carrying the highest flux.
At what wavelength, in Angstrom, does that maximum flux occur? 4460.32 Angstrom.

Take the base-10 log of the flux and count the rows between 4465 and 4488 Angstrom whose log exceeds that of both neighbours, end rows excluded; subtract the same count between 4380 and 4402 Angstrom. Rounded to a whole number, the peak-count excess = -1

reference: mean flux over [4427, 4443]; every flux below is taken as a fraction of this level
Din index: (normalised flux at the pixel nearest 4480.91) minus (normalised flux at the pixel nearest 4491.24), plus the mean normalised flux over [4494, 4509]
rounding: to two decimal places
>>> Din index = 0.95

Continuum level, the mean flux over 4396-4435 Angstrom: 10.8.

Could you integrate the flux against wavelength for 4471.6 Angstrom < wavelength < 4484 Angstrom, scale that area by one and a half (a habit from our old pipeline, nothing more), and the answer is 188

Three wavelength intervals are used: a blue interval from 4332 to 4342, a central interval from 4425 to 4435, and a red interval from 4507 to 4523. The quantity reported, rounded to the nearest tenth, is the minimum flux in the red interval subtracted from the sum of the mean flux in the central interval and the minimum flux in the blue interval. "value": 12.2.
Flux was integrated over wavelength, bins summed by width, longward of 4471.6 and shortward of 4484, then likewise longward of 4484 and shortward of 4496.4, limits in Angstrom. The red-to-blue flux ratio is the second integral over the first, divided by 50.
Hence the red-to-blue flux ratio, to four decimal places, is 0.0194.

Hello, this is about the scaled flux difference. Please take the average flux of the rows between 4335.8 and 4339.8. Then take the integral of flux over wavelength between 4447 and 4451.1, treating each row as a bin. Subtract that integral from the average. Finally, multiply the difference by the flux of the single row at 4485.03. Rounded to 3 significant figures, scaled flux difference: -281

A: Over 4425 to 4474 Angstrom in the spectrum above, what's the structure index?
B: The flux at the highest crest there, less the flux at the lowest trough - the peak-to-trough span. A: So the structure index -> 3.1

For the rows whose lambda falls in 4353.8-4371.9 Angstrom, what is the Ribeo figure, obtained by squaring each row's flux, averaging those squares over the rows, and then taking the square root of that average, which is 11.65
